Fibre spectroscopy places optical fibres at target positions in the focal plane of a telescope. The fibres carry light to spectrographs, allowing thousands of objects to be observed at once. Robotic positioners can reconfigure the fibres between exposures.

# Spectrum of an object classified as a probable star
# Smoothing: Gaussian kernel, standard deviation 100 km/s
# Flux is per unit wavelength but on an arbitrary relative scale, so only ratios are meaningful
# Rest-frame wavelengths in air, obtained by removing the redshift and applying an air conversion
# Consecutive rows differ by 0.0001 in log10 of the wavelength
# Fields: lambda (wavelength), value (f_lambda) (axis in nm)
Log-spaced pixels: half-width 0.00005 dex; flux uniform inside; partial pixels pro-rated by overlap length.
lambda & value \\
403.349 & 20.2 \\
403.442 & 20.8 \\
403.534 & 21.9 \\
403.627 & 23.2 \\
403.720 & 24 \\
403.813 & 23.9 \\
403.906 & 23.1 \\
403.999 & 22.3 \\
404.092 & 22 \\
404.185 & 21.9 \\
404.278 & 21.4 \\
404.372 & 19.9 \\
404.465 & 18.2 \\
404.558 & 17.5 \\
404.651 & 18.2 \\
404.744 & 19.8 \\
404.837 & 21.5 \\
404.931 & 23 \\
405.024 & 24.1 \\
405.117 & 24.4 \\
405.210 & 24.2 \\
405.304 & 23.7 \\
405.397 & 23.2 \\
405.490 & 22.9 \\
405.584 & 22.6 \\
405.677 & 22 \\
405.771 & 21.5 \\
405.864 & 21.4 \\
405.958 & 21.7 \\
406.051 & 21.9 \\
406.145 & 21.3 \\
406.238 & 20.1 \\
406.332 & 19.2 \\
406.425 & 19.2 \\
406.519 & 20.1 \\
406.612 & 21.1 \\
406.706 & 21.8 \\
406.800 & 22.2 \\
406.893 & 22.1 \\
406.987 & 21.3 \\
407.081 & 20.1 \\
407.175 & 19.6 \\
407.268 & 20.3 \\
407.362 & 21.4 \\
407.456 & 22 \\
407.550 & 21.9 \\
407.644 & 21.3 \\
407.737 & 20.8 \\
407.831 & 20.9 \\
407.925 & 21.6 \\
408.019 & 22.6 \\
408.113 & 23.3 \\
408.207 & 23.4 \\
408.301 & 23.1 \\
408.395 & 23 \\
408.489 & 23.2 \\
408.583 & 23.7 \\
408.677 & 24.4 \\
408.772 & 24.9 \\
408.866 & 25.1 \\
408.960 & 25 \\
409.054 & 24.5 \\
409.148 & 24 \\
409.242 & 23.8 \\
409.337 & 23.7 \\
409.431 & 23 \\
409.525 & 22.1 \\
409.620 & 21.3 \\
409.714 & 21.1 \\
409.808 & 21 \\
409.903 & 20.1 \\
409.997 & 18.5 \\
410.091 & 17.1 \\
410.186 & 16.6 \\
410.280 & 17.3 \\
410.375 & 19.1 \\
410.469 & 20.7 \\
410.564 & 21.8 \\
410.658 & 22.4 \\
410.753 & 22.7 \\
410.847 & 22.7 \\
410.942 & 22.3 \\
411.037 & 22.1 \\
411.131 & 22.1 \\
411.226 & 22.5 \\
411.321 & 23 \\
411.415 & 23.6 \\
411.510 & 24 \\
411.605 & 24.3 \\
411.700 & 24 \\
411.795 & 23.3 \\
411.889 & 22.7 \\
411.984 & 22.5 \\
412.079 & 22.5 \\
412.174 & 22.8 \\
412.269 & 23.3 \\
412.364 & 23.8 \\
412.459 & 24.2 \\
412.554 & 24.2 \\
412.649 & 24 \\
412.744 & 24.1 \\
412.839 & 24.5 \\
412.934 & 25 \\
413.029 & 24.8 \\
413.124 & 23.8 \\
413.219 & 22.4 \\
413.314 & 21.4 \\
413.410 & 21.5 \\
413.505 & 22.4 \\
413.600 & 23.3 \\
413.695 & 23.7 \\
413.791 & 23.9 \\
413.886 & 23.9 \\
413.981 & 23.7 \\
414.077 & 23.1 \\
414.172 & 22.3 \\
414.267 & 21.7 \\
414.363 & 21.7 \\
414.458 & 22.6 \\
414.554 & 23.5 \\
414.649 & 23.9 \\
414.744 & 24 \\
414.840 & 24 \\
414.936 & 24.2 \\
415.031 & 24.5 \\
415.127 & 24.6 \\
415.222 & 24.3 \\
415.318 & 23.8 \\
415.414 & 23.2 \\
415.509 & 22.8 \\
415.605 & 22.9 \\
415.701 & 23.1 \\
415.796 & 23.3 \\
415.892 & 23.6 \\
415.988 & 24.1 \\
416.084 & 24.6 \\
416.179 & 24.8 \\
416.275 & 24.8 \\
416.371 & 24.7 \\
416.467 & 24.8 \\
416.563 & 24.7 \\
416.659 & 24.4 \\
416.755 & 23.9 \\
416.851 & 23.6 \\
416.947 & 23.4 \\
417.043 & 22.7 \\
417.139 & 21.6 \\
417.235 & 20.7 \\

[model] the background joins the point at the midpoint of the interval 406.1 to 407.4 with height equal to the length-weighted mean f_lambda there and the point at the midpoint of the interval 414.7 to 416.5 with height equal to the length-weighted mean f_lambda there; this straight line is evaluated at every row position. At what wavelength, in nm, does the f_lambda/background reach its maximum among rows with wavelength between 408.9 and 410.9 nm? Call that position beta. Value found 408.960 nm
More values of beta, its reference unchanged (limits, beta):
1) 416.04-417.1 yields 416.179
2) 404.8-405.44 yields 405.117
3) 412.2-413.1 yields 412.934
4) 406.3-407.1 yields 406.800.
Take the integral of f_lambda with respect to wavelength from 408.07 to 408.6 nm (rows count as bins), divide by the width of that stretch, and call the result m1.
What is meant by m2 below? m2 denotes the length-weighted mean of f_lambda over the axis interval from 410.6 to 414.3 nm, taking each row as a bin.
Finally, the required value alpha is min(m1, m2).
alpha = 23.2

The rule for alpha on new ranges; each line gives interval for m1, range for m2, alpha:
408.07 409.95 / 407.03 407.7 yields 21.0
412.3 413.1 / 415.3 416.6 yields 23.9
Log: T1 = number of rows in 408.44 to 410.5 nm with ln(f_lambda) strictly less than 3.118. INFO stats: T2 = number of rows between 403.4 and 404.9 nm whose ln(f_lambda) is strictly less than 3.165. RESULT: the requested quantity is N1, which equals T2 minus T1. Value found 3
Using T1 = 11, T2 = 14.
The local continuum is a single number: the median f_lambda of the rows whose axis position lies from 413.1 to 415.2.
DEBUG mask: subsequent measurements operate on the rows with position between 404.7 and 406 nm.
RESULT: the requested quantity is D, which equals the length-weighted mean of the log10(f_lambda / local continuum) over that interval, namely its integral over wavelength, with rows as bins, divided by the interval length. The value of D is -0.020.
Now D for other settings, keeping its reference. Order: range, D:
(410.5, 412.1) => -0.014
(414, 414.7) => -0.017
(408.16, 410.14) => -0.020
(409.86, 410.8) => -0.083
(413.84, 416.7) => 0.002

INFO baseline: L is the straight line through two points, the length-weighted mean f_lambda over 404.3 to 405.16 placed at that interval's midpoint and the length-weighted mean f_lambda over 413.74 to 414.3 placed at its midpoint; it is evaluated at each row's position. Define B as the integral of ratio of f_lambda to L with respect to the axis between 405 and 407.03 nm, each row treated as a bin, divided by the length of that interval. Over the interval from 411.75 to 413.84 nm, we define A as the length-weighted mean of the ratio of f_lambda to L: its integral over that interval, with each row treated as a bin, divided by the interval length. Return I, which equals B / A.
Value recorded 1.01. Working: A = 1.024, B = 1.04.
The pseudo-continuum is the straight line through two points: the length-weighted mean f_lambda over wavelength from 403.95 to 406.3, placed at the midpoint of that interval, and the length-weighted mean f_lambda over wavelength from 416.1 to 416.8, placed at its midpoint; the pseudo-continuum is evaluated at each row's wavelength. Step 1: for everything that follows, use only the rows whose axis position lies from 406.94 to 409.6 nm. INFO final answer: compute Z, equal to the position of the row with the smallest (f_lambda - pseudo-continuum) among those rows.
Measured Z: 407.175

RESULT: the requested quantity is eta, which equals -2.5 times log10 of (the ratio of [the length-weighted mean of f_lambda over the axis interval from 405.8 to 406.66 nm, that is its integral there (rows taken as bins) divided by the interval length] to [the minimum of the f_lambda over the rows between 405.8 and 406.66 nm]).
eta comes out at -0.08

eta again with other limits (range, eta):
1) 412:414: -0.10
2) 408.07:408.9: -0.04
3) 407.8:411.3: -0.31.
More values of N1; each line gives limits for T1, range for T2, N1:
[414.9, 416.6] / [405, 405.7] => 4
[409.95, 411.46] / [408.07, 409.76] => -3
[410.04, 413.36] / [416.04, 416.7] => -15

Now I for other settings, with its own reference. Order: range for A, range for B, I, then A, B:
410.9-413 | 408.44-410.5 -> 0.96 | 1.036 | 1.00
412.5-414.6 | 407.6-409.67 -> 1.05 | 1.010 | 1.06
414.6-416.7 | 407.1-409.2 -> 1.03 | 1.021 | 1.05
